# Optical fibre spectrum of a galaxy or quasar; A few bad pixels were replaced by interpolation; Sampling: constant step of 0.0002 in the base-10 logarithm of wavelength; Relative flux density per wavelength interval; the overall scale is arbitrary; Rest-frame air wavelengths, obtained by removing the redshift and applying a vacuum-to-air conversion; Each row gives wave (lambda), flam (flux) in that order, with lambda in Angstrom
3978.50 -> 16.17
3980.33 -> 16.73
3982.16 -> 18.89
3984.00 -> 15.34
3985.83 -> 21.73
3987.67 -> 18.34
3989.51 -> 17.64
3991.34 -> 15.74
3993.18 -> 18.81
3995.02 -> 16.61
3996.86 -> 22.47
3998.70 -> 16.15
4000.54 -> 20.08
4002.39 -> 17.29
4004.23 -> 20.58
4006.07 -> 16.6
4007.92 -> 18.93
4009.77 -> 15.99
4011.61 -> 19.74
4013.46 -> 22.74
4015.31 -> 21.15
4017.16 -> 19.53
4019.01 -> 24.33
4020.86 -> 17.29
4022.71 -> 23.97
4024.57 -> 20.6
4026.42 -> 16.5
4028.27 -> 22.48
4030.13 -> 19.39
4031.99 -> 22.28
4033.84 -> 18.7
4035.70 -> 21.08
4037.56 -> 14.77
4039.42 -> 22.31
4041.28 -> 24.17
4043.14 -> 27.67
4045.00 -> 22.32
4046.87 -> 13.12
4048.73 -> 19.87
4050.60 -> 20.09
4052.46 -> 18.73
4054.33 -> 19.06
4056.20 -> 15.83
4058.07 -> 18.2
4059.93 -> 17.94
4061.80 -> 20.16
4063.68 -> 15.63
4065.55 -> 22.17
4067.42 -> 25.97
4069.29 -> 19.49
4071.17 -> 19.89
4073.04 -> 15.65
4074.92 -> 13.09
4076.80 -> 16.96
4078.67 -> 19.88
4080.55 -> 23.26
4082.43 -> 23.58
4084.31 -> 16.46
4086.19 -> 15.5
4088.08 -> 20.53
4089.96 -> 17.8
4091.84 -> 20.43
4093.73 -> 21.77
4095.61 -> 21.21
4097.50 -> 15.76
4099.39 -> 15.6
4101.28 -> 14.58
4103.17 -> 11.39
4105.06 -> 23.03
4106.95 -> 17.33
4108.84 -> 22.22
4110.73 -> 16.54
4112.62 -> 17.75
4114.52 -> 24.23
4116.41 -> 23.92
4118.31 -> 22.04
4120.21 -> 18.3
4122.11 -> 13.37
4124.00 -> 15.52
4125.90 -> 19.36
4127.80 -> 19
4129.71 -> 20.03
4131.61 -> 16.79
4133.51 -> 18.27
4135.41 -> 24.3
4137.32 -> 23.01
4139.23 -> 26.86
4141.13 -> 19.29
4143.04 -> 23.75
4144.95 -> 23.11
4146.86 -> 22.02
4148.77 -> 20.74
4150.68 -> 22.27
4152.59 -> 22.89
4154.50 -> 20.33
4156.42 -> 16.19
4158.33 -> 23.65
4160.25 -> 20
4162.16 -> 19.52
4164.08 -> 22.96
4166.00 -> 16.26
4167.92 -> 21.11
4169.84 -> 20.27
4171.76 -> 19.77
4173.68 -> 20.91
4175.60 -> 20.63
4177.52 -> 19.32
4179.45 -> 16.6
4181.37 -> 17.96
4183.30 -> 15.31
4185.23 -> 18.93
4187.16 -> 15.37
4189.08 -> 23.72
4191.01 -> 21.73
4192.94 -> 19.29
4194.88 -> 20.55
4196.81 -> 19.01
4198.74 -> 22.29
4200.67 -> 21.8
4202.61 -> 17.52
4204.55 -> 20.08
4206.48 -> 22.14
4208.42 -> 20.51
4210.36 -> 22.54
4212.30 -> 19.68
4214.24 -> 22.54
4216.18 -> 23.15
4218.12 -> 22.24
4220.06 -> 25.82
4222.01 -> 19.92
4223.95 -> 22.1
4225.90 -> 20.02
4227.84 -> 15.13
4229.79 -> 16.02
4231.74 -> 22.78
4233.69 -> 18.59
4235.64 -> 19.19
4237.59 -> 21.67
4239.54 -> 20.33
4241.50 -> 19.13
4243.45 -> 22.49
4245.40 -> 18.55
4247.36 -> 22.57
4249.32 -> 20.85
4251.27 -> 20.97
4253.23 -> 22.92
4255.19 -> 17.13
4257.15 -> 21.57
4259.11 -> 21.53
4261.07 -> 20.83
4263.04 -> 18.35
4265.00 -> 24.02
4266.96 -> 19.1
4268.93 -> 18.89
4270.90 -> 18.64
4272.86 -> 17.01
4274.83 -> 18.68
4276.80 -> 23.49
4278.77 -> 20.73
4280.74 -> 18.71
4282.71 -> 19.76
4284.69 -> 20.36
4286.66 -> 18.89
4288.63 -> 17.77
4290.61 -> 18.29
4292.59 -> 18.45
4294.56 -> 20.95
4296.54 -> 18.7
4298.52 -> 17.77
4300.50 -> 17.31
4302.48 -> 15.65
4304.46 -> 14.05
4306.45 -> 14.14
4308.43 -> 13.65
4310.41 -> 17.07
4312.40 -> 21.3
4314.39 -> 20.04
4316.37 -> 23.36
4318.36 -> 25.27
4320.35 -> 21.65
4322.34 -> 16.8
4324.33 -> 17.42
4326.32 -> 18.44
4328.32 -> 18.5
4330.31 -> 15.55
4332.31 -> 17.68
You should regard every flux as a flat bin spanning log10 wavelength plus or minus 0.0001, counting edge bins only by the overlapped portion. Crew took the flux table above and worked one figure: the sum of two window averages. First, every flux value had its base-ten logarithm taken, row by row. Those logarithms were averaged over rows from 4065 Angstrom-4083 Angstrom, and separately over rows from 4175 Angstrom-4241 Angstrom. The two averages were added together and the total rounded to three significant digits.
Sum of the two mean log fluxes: 2.59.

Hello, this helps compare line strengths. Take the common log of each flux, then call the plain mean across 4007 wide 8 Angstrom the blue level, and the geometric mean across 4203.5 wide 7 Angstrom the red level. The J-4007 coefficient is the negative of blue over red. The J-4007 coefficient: -0.96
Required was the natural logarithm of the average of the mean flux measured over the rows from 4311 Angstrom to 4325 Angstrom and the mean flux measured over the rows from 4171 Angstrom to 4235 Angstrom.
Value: 3.02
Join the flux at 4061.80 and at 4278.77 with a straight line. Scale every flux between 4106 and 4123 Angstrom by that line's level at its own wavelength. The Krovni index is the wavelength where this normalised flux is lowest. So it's 4122.11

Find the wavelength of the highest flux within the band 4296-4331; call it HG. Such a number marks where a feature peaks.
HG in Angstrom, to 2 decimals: 4318.36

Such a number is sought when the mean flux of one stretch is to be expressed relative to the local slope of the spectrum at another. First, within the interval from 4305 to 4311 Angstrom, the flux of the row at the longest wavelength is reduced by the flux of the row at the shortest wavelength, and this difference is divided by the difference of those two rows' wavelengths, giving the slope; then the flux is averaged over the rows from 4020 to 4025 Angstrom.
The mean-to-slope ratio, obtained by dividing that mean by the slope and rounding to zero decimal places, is 28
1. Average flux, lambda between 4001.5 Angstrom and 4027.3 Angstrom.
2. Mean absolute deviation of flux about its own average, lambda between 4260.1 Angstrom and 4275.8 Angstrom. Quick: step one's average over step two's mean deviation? 13.2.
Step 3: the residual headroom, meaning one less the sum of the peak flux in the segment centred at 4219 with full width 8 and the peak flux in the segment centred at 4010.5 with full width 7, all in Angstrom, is -47.6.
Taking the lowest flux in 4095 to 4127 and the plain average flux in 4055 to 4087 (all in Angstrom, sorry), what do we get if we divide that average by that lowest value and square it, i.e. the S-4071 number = 2.7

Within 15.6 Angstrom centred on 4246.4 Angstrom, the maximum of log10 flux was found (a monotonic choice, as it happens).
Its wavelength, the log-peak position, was 4253.23 Angstrom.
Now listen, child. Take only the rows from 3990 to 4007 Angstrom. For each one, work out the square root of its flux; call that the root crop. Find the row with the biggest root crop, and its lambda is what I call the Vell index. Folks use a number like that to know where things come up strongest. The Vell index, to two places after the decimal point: 3996.86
